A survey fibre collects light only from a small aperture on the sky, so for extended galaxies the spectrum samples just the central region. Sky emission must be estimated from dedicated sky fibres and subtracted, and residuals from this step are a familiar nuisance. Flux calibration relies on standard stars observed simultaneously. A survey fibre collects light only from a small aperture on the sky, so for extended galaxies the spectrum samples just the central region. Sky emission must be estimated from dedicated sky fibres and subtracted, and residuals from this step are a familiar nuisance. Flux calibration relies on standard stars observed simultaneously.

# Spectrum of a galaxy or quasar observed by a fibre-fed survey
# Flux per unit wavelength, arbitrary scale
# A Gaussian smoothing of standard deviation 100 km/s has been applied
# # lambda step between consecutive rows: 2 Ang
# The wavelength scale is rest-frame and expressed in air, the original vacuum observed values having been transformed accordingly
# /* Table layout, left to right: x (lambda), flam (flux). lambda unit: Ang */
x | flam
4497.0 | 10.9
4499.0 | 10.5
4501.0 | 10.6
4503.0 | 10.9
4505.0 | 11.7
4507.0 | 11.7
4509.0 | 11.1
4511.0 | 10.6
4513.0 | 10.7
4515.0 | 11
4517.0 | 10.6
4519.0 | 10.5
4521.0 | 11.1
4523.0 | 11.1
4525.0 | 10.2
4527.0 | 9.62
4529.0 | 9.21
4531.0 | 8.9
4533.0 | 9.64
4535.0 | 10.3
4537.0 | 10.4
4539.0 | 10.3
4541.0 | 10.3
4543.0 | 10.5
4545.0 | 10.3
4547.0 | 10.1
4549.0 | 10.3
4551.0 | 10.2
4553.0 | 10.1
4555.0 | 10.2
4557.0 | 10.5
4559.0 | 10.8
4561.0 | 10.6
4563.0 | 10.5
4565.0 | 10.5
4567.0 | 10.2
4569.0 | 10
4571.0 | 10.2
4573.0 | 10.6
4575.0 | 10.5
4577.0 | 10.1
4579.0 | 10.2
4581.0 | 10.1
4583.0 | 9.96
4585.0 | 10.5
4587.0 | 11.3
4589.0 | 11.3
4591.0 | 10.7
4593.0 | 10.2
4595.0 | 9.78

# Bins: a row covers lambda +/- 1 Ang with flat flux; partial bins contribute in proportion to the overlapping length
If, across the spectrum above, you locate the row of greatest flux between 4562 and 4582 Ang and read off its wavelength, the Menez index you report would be 4573.0 Ang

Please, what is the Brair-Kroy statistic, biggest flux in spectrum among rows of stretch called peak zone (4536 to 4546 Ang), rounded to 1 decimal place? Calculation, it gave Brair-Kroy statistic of 10.5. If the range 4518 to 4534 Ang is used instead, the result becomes 11.1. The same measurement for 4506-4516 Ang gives 11.7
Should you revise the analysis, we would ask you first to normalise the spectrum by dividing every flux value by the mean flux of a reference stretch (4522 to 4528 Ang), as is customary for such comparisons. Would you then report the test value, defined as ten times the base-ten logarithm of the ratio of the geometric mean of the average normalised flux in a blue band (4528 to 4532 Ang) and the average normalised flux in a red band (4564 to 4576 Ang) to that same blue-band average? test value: 0.29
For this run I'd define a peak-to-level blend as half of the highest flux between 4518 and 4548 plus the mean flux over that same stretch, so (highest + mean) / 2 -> 10.6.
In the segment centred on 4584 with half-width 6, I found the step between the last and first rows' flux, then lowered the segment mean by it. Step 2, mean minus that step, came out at 9.5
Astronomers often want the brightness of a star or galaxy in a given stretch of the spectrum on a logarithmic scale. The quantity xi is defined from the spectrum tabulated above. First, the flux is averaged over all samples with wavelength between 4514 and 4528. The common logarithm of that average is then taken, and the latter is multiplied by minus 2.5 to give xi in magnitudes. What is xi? -2.56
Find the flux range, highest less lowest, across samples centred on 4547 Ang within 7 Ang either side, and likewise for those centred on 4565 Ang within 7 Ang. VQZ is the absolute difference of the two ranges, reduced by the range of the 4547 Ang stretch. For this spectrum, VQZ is 0.0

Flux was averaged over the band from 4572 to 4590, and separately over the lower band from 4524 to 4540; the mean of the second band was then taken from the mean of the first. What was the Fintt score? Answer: 0.7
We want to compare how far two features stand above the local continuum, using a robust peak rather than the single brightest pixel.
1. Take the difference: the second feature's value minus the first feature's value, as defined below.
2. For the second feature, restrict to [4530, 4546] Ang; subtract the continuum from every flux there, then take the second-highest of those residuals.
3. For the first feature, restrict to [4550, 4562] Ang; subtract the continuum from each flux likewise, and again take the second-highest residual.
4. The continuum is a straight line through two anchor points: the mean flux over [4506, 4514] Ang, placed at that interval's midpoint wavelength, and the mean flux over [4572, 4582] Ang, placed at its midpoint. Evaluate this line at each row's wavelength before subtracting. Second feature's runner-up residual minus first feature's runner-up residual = -0.46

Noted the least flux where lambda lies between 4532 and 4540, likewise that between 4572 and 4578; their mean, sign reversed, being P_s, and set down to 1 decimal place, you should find -9.9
